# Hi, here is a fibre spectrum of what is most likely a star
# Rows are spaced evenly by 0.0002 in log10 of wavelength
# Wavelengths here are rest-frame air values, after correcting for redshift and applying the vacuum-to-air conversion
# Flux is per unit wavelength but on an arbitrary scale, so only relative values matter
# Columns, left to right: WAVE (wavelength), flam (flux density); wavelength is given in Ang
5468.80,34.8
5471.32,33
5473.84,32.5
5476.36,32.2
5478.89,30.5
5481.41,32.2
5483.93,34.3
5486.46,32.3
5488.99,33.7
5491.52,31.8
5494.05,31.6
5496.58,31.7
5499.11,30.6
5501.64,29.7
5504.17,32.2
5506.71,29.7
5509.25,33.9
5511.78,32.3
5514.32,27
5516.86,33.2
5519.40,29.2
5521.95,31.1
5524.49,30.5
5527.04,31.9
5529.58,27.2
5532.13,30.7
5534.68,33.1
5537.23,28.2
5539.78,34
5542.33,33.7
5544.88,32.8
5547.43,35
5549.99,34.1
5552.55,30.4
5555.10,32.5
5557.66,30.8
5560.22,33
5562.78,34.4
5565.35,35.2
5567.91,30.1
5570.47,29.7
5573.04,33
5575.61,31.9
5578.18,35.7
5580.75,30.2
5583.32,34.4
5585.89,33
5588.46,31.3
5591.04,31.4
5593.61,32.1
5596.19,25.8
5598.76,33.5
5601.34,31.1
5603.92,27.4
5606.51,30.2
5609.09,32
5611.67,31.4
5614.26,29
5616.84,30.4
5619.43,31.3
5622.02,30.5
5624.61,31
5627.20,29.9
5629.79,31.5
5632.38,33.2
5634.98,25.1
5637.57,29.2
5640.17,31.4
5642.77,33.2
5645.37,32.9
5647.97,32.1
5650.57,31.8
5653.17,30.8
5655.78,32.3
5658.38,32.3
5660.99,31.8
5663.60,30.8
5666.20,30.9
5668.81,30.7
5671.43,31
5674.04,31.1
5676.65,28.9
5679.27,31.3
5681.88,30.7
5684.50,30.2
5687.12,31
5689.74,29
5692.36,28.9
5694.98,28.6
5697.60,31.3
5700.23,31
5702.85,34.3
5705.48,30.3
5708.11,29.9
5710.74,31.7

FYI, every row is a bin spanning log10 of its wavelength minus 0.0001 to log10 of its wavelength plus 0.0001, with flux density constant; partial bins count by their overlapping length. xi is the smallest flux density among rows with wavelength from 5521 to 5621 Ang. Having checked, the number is 25.8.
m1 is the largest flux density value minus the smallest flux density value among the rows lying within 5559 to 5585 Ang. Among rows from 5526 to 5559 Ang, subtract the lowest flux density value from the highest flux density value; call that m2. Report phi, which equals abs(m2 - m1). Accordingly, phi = 1.8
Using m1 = 6.0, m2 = 7.8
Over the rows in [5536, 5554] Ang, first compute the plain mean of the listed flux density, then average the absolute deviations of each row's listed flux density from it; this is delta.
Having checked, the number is 1.89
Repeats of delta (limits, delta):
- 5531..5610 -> 1.82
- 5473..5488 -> 0.71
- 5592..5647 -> 1.68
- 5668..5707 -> 0.99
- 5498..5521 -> 1.81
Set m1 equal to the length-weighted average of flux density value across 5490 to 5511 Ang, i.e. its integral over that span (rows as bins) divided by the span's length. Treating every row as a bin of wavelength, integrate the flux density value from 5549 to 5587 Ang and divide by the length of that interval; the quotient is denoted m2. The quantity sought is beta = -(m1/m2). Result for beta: -0.967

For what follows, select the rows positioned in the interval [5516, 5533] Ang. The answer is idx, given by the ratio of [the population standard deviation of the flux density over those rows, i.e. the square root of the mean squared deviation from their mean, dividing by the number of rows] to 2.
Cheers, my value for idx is 0.89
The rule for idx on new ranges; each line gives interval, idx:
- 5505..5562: 1.11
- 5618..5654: 0.99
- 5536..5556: 1.05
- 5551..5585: 1.00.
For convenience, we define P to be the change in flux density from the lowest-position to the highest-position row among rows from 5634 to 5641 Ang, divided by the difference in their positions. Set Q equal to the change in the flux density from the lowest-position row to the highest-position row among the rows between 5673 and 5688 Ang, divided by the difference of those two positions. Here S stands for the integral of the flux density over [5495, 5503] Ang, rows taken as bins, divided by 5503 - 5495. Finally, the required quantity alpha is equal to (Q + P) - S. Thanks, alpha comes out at -29.6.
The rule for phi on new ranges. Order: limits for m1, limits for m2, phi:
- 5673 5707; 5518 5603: 4.2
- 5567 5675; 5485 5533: 3.7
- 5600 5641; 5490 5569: 0.1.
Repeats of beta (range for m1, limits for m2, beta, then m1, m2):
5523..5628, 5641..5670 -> -0.993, 31.6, 31.8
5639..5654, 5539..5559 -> -0.975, 32.1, 32.9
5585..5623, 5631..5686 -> -0.988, 30.7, 31.0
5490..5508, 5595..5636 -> -1.027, 31.1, 30.3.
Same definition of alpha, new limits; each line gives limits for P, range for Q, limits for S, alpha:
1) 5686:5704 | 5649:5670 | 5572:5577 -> -32.3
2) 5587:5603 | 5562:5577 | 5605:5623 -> -30.9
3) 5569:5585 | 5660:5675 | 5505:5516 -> -30.6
